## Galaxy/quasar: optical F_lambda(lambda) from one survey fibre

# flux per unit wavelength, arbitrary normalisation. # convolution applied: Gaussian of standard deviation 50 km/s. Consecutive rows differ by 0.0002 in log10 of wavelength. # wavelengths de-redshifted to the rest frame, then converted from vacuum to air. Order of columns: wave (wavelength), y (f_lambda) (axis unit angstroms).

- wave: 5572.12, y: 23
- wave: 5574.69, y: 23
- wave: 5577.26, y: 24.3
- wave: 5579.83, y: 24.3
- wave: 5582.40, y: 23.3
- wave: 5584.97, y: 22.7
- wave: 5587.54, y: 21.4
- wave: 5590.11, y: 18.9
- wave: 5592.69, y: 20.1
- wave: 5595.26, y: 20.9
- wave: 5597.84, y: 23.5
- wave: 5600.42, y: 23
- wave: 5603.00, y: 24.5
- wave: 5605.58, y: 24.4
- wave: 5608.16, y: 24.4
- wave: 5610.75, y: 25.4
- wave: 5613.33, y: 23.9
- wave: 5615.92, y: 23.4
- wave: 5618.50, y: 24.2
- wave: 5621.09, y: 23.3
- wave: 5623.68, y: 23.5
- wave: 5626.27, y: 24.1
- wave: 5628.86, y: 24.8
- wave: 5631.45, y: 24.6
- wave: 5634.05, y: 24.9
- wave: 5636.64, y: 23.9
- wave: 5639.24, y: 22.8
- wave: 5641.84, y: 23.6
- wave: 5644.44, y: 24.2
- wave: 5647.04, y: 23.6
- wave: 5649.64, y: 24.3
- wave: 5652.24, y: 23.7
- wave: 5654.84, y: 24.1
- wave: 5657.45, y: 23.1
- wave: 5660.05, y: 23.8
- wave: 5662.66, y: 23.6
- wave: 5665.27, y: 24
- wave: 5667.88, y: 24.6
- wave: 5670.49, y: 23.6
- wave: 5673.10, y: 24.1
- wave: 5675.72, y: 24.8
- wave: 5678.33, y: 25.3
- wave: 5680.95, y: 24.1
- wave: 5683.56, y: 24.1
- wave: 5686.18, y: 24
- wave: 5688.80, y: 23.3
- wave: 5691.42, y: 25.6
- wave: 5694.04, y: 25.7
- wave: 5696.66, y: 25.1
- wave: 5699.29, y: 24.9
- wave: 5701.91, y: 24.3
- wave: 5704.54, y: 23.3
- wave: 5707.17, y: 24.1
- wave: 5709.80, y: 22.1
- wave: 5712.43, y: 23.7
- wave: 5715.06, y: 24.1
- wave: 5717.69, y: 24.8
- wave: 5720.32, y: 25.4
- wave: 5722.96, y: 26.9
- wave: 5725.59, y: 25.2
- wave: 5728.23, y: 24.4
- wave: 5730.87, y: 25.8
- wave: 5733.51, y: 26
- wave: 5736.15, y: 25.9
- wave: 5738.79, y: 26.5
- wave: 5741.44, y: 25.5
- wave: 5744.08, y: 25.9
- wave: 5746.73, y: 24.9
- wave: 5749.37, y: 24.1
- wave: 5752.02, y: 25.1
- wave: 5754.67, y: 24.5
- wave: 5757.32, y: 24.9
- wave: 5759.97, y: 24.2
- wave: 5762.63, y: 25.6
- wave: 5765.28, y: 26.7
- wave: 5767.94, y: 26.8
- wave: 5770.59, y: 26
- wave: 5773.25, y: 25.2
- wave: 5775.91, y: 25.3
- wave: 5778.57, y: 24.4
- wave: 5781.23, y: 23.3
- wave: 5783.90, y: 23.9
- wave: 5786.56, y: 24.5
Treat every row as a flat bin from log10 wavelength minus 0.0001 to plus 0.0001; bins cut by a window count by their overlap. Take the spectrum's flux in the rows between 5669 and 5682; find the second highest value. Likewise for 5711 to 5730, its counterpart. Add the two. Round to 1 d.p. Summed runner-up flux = 50.2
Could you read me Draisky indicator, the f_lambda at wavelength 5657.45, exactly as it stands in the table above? 23.1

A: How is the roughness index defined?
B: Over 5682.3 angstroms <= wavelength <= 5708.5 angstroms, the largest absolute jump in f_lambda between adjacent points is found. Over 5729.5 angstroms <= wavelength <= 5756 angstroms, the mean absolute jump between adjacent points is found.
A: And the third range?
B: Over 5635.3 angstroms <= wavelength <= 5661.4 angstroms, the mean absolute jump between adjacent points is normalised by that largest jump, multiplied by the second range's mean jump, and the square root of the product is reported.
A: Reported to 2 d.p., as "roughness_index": 0.45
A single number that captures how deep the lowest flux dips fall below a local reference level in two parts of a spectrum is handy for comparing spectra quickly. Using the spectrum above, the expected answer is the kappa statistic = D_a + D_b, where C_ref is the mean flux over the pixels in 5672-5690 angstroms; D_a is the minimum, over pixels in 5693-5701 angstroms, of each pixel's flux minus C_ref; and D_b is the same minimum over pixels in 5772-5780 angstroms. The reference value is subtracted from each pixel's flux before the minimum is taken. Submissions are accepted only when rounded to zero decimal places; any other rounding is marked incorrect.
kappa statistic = 1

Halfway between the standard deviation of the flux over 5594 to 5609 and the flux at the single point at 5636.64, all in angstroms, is 12.6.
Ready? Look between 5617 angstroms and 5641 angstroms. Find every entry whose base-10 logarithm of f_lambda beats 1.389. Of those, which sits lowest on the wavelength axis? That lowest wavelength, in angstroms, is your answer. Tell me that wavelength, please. 5628.86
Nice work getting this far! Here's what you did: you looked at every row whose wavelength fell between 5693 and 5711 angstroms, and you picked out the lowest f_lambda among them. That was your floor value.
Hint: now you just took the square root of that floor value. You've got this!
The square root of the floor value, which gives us 4.70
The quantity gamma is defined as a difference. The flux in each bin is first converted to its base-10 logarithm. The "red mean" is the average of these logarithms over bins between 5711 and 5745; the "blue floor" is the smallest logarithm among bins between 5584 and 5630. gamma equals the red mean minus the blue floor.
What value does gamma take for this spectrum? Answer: 0.13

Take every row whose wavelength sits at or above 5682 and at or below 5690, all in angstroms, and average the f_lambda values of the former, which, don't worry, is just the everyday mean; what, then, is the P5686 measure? 23.8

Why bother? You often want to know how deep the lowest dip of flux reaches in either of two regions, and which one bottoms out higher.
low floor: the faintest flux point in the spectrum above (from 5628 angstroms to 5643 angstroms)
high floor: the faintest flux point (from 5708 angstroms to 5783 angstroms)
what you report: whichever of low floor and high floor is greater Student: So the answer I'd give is 22.8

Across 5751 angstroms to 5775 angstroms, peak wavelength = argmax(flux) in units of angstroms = 5767.94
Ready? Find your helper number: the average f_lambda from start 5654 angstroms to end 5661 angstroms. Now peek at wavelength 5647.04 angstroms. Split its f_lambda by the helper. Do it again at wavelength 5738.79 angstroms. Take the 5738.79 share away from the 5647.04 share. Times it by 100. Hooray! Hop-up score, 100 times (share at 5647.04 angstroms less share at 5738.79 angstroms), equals -12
